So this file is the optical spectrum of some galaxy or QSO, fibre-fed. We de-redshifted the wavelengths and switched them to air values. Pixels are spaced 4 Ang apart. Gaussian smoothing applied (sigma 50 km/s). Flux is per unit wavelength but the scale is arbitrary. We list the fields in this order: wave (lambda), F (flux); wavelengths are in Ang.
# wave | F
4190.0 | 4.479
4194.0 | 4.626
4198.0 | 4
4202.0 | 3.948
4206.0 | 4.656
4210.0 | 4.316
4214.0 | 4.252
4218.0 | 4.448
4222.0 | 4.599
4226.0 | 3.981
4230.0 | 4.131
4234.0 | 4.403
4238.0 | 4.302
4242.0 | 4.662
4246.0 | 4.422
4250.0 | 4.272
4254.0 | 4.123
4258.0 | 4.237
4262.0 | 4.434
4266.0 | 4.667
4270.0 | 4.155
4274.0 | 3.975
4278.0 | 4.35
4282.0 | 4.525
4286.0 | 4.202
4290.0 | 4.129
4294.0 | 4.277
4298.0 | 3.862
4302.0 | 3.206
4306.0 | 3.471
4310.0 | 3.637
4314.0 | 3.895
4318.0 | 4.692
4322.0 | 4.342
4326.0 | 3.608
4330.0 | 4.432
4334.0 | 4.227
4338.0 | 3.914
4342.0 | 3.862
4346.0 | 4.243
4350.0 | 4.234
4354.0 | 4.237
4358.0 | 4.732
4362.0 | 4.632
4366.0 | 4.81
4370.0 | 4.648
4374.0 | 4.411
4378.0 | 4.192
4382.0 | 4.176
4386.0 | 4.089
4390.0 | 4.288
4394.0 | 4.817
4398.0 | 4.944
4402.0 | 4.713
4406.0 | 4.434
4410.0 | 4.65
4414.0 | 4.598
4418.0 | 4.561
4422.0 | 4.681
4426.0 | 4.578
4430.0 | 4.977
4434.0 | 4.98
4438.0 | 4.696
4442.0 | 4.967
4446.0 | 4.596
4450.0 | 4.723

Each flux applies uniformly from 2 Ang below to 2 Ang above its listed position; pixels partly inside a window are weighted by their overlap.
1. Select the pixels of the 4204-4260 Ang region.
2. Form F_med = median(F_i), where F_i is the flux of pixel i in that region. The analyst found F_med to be 4.31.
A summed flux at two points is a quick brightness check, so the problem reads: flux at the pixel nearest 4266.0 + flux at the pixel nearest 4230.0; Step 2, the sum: 8.8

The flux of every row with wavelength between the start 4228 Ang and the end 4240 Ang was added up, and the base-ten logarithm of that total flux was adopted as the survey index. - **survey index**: 1.11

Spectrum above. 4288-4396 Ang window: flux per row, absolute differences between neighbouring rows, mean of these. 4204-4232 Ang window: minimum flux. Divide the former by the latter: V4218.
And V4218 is 0.075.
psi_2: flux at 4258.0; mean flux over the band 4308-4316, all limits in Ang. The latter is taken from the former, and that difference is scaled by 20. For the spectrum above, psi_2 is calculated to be 9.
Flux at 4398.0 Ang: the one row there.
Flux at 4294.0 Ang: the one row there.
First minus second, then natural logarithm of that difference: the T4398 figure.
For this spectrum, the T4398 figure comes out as -0.40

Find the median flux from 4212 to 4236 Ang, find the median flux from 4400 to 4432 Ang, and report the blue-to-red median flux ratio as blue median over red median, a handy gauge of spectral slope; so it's 0.94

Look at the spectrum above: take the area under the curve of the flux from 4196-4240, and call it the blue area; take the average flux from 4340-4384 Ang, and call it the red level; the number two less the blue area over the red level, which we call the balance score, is -41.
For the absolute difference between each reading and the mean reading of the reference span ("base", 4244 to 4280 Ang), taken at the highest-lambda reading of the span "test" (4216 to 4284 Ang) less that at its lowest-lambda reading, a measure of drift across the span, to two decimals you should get 0.08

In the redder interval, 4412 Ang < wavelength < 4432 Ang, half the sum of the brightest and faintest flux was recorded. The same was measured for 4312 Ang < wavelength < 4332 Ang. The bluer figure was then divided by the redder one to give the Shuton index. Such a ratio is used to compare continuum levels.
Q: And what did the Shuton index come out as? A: 0.870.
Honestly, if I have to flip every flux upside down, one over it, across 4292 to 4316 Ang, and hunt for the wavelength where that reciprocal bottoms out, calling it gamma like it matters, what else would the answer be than 4294.0 Ang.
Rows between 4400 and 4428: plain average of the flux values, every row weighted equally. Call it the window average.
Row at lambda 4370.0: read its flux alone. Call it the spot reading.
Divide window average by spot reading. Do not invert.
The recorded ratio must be 0.990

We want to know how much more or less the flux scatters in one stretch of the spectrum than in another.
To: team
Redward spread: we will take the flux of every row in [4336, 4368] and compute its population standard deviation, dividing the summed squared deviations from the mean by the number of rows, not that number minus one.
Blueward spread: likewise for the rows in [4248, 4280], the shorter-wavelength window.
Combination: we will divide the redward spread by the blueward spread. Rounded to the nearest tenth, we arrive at 1.7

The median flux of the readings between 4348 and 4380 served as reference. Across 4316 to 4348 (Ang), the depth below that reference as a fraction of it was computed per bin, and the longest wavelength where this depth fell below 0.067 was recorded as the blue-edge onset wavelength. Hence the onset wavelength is 4346.0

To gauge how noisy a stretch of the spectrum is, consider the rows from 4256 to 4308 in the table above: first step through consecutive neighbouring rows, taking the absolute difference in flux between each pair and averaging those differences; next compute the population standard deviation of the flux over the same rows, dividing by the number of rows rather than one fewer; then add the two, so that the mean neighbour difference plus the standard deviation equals 0.69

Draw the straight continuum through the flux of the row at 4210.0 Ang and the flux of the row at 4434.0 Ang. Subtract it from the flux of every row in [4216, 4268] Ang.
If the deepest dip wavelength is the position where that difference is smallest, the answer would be 4226.0 Ang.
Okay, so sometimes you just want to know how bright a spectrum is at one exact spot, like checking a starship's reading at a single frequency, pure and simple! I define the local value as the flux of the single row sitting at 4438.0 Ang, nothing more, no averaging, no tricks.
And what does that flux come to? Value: 4.696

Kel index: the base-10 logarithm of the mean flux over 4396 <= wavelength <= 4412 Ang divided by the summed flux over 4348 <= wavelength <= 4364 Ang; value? -0.581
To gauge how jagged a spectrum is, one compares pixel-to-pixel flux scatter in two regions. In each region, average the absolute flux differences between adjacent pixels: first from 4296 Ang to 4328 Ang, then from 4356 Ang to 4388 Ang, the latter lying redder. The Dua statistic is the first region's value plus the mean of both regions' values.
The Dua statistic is 0.76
